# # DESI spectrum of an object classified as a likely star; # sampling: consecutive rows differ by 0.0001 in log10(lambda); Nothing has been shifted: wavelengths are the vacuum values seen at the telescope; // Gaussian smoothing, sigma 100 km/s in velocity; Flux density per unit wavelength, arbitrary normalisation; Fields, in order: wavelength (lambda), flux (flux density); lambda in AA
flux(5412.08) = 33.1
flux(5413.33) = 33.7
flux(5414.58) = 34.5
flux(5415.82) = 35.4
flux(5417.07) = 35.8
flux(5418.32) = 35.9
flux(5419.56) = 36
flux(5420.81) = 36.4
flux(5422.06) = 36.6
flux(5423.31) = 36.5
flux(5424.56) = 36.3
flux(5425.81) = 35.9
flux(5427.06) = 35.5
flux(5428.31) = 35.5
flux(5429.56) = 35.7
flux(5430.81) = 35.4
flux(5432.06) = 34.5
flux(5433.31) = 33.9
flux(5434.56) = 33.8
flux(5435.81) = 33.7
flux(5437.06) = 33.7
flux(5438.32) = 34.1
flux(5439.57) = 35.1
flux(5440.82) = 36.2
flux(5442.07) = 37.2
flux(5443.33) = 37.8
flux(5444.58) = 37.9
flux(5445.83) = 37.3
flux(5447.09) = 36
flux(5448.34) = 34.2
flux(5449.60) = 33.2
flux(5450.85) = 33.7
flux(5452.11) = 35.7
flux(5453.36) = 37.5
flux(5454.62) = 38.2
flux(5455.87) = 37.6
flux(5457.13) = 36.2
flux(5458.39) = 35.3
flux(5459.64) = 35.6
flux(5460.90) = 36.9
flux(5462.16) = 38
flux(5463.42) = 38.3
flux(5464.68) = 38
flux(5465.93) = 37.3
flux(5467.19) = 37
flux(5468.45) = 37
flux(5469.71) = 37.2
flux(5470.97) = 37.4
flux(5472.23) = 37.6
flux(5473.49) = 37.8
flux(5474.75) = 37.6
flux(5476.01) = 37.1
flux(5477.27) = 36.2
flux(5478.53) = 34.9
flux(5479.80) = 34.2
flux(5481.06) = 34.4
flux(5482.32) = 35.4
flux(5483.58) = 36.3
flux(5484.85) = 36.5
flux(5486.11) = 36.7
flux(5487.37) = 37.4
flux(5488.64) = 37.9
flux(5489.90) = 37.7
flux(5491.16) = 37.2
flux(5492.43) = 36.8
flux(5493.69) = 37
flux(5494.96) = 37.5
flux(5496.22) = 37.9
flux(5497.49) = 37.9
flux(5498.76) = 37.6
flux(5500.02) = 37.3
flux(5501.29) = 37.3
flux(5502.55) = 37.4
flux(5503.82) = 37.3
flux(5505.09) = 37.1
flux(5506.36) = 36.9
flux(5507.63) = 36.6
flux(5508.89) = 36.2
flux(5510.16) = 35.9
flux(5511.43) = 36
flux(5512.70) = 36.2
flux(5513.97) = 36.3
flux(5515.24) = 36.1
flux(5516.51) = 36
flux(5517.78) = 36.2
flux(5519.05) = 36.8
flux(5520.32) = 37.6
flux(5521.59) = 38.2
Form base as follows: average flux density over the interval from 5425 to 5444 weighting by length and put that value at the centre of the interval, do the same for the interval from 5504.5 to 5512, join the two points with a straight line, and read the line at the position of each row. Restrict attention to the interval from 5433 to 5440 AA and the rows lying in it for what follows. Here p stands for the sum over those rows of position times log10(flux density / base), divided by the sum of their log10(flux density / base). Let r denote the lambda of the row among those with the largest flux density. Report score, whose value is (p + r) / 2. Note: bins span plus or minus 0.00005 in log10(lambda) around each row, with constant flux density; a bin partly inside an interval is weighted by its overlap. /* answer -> 5437.7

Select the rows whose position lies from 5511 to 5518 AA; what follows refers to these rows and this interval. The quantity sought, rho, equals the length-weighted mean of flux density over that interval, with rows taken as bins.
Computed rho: 36.1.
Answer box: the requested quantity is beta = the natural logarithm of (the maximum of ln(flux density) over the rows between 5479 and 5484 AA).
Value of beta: 1.279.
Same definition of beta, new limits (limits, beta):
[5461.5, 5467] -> 1.293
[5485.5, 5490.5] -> 1.291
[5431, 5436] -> 1.264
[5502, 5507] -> 1.287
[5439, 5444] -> 1.290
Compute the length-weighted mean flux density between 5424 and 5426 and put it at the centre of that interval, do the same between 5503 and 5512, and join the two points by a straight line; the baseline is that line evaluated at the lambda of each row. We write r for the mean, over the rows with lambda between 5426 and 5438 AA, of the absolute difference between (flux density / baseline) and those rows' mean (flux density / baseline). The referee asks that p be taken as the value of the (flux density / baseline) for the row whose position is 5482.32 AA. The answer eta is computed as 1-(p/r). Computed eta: -43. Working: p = 0.97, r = 0.022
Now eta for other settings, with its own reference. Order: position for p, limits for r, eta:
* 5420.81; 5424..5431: -137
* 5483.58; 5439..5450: -26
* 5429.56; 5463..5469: -69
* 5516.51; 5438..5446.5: -29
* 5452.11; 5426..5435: -48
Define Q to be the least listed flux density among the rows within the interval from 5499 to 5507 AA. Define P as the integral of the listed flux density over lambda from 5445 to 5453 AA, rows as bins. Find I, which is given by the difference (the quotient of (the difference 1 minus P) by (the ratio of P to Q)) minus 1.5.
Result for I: -38.3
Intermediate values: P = 281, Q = 36.9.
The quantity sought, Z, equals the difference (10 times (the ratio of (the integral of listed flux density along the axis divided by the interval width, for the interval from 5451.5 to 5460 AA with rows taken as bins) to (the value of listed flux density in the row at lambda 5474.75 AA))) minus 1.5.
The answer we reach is 8.2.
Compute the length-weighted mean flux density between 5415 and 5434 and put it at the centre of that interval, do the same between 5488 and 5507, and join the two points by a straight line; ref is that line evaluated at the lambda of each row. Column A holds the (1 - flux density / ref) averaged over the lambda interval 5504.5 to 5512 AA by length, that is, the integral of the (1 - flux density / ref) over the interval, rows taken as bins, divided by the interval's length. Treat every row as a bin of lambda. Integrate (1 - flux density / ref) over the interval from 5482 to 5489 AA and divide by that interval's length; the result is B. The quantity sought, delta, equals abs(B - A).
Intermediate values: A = 0.031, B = 0.010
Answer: 0.021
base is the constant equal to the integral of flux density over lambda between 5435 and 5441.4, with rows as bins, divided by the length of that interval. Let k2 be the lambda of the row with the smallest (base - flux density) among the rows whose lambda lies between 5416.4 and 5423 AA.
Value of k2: 5422.06 AA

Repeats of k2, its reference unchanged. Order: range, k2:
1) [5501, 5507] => 5502.55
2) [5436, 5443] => 5442.07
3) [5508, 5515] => 5513.97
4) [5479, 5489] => 5488.64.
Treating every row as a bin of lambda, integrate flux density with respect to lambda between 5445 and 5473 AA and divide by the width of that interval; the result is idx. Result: 36.6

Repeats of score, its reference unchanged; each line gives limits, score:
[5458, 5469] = 5464.0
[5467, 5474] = 5472.1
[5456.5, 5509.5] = 5471.9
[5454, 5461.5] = 5455.5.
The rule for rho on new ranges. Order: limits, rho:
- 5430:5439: 34.2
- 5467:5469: 37.0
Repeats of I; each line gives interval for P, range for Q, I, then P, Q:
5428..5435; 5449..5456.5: -34.6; 244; 33.2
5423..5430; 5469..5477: -38.5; 251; 37.1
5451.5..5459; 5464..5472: -38.4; 276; 37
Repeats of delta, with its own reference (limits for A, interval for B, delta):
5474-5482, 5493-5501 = 0.036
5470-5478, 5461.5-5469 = 0.015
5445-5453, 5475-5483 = 0.010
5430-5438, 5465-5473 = 0.063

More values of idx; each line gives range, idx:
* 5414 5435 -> 35.5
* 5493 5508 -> 37.3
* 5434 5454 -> 35.4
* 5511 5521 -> 36.4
